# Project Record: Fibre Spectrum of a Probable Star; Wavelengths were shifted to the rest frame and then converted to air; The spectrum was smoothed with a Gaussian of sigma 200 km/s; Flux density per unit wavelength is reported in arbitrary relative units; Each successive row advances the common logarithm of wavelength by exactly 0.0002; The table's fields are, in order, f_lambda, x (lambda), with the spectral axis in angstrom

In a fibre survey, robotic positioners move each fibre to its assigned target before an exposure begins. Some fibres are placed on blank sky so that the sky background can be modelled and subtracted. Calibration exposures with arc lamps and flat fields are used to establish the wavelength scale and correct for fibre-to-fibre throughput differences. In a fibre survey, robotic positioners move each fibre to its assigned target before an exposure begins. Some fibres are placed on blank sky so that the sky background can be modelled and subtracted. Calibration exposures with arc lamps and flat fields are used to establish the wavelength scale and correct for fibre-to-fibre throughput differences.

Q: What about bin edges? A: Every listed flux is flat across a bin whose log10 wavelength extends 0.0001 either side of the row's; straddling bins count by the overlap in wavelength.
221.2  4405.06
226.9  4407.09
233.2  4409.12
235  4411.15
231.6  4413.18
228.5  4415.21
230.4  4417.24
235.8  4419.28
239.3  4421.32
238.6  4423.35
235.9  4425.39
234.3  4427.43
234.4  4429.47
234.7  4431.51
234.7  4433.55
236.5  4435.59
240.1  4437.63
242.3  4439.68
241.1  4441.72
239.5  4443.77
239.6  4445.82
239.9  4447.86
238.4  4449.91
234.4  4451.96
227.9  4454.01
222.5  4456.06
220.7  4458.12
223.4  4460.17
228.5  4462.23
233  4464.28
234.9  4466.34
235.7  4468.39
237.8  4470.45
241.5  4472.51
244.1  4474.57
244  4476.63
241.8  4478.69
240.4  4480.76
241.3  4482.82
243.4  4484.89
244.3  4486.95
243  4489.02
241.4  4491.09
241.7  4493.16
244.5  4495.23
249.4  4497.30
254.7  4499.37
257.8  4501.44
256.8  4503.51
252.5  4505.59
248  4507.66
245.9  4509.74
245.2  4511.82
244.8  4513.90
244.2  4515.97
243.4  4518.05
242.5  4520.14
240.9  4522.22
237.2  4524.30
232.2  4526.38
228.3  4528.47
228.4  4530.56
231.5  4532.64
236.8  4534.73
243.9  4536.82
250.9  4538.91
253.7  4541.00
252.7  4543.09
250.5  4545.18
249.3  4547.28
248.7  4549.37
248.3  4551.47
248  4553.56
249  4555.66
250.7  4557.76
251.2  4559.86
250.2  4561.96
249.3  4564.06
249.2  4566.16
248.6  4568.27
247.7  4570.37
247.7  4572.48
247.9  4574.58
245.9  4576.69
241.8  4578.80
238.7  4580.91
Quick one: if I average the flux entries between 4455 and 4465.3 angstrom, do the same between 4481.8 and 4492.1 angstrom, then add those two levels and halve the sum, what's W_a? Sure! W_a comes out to 234.1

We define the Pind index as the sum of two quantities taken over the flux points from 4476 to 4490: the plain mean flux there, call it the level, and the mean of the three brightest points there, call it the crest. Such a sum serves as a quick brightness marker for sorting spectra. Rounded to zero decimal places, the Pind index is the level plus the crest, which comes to 486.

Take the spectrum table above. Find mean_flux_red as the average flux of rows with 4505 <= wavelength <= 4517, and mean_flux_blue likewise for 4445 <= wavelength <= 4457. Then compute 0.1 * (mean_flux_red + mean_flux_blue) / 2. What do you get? 24.0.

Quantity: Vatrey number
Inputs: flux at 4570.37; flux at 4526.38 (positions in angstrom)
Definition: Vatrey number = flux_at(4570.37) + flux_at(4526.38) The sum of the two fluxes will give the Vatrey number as 480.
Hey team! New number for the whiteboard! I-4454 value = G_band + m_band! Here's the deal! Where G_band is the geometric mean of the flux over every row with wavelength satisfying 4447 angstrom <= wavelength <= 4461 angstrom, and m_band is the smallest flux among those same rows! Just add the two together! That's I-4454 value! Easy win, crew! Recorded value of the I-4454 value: 450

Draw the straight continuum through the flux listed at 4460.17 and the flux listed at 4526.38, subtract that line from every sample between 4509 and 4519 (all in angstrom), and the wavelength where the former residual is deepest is 4518.05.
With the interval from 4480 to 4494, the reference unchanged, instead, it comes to 4491.09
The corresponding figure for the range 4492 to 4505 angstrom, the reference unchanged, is 4493.16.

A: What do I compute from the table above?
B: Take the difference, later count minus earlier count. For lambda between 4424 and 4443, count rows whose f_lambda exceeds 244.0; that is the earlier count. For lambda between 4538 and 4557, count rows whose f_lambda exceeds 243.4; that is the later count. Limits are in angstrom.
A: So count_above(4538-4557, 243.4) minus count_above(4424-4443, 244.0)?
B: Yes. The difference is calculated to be 9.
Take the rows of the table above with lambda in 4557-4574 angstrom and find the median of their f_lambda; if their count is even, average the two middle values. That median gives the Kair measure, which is 249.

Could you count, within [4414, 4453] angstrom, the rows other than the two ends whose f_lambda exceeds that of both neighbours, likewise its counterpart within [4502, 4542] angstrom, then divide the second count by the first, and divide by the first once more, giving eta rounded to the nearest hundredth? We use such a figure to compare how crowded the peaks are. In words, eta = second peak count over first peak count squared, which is 0.00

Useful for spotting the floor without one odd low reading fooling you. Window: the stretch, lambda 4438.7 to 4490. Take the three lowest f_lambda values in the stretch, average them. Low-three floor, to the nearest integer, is 222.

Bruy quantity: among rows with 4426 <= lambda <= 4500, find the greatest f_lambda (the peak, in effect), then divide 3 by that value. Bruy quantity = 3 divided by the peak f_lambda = 0.0118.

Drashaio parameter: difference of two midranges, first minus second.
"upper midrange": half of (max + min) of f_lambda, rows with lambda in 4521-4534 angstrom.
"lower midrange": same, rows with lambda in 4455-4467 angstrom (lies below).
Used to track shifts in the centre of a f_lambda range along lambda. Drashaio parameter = 7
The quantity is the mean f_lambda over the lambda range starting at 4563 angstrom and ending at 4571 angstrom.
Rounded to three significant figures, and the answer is 249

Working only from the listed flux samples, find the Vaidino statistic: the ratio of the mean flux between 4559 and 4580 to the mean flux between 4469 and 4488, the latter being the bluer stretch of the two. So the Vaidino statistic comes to 1.02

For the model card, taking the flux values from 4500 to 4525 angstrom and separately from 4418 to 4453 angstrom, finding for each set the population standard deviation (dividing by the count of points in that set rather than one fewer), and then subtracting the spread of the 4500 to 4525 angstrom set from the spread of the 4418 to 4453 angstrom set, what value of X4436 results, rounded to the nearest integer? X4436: -3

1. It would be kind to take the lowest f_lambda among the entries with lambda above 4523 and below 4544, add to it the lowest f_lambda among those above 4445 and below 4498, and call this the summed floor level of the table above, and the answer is 449.0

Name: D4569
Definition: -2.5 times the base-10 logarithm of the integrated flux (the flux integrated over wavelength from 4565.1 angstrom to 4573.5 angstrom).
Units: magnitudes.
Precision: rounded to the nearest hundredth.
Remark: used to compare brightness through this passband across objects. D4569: -8.30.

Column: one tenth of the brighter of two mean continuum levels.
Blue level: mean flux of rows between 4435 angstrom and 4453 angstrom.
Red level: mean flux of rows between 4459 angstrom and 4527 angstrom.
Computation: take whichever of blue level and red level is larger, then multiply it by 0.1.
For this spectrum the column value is 24.2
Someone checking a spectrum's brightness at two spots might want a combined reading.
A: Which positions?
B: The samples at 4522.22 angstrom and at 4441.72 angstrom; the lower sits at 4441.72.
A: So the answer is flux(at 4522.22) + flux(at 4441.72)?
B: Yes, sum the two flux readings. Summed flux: 482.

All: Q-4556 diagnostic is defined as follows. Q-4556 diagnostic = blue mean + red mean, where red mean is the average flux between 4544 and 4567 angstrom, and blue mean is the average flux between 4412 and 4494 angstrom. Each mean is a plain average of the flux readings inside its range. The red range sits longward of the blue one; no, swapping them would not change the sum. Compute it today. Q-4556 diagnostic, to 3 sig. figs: 486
